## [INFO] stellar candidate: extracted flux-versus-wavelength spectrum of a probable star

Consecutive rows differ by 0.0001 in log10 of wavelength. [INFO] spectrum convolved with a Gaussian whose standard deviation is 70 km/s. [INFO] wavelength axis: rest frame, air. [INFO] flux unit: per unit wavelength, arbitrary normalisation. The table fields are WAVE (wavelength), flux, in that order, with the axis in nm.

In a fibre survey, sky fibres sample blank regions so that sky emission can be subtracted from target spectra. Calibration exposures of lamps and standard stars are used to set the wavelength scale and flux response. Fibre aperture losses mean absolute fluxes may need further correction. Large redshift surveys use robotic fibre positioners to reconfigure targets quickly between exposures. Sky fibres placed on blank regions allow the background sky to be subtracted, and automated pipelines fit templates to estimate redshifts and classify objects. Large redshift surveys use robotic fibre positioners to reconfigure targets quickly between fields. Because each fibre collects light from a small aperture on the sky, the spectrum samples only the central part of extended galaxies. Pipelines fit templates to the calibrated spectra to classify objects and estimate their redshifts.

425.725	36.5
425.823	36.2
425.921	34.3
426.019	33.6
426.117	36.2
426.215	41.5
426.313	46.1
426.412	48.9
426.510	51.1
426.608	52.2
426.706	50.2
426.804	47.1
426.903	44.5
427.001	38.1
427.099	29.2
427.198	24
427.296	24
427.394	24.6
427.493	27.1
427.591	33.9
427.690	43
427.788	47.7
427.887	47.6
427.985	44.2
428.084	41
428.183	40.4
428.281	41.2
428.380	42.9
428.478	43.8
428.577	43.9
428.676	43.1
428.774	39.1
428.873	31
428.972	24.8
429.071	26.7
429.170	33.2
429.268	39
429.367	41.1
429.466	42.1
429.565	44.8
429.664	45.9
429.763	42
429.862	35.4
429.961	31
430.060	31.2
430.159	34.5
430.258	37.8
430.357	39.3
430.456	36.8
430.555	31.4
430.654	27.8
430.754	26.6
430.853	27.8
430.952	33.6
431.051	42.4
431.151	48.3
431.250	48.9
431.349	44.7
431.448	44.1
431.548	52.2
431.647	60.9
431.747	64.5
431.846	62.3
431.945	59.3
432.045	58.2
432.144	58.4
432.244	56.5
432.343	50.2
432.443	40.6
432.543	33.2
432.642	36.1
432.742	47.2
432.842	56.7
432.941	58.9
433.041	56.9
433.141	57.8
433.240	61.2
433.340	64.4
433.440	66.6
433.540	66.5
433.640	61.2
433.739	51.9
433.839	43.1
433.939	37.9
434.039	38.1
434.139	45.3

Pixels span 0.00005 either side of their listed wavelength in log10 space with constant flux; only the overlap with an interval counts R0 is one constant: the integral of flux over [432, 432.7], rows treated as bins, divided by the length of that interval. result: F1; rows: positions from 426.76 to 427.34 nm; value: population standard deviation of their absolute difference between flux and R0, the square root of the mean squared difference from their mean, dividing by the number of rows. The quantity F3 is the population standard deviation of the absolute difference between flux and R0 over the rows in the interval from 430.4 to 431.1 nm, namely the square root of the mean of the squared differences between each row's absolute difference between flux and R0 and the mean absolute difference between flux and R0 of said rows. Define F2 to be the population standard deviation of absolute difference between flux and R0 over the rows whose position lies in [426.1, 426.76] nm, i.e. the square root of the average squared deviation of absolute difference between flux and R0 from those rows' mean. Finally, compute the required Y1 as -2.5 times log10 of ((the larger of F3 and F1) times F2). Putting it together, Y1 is -3.69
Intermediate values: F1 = 9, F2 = 3.2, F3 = 5.3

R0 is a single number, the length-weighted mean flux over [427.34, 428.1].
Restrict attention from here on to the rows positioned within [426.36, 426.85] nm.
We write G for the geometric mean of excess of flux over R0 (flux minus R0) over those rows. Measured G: 11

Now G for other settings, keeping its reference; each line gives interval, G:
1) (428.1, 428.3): 2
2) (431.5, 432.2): 21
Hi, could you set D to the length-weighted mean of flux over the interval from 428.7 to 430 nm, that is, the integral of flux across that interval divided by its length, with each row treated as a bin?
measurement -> 37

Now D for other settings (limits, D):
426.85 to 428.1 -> 36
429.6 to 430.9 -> 35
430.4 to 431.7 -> 40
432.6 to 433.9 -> 56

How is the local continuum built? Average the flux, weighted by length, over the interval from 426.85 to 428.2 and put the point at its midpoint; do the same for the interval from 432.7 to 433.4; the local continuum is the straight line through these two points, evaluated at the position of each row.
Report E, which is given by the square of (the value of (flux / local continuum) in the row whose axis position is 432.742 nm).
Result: 0.7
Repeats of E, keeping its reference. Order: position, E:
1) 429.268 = 0.8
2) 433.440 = 1.3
